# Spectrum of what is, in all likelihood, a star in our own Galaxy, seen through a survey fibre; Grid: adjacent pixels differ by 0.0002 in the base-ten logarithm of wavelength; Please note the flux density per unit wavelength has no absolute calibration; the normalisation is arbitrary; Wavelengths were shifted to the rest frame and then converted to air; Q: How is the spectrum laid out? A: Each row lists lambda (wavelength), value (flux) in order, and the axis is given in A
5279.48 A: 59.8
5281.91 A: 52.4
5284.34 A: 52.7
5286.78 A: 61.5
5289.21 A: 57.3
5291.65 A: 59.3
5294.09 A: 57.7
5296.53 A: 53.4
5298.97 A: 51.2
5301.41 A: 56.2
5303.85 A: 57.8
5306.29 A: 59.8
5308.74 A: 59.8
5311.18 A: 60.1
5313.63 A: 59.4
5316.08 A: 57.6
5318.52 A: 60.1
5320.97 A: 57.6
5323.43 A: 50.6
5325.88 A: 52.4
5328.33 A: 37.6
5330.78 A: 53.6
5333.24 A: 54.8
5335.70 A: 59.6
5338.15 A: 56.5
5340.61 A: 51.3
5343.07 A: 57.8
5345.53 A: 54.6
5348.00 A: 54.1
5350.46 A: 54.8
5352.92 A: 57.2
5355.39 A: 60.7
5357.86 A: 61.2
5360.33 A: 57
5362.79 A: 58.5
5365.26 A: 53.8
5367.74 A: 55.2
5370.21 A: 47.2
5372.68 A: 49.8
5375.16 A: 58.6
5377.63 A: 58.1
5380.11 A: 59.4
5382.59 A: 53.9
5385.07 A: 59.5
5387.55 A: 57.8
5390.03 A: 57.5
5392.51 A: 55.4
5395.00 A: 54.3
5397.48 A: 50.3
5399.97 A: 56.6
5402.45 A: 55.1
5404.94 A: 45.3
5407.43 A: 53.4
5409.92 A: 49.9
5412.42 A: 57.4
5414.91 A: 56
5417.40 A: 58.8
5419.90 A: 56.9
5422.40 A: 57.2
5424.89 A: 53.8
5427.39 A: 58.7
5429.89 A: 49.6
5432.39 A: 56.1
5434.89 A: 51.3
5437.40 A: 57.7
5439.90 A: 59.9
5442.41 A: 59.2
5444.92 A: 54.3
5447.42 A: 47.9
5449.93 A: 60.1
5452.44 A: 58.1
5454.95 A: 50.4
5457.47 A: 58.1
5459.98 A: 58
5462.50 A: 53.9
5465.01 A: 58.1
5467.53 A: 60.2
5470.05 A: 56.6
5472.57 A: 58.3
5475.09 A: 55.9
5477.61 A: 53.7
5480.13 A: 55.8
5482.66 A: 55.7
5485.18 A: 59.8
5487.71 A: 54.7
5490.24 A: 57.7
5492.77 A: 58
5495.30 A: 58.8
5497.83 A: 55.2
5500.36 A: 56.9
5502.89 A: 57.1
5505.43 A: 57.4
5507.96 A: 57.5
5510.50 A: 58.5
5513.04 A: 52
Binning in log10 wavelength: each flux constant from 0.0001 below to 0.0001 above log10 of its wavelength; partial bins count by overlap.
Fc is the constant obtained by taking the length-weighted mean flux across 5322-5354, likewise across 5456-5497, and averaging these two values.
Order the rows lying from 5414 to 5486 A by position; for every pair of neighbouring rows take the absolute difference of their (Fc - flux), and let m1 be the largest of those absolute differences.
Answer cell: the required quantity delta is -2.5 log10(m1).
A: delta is -2.7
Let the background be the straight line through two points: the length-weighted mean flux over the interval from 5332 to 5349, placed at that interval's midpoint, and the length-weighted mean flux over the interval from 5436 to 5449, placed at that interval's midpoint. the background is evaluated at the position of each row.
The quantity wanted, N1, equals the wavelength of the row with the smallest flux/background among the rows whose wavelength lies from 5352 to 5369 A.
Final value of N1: 5365.26 A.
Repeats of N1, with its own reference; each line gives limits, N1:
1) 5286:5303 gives 5298.97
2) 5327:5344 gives 5328.33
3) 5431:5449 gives 5447.42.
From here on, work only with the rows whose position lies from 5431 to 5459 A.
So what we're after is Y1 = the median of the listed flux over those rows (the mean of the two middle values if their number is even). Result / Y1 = 57.7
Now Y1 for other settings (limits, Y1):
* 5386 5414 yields 55.1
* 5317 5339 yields 54.8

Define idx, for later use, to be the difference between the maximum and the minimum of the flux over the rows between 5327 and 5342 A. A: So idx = 22.0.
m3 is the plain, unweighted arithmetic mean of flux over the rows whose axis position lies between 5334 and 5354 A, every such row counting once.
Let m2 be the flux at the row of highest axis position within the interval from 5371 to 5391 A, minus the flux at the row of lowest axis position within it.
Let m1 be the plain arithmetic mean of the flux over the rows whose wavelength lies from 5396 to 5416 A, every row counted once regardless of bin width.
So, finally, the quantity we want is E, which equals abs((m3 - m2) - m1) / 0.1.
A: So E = 50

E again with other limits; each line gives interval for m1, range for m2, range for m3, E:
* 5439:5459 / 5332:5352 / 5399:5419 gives 19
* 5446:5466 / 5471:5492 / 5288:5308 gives 16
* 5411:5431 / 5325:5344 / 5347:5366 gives 43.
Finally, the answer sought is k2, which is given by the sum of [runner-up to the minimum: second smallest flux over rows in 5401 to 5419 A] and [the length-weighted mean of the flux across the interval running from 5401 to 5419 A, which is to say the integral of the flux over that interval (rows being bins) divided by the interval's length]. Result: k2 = 104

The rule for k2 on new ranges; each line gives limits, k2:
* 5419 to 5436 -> 106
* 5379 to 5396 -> 111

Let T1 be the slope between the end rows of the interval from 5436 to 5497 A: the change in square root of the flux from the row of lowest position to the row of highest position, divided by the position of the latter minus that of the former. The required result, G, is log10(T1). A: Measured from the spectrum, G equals -2.90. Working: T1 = 0.0012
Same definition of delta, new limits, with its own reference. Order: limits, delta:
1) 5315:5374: -3.0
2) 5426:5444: -2.4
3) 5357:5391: -2.4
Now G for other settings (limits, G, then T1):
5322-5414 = -2.28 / 0.0052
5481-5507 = -2.30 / 0.0050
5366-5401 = -2.54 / 0.0029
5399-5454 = -2.72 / 0.0019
